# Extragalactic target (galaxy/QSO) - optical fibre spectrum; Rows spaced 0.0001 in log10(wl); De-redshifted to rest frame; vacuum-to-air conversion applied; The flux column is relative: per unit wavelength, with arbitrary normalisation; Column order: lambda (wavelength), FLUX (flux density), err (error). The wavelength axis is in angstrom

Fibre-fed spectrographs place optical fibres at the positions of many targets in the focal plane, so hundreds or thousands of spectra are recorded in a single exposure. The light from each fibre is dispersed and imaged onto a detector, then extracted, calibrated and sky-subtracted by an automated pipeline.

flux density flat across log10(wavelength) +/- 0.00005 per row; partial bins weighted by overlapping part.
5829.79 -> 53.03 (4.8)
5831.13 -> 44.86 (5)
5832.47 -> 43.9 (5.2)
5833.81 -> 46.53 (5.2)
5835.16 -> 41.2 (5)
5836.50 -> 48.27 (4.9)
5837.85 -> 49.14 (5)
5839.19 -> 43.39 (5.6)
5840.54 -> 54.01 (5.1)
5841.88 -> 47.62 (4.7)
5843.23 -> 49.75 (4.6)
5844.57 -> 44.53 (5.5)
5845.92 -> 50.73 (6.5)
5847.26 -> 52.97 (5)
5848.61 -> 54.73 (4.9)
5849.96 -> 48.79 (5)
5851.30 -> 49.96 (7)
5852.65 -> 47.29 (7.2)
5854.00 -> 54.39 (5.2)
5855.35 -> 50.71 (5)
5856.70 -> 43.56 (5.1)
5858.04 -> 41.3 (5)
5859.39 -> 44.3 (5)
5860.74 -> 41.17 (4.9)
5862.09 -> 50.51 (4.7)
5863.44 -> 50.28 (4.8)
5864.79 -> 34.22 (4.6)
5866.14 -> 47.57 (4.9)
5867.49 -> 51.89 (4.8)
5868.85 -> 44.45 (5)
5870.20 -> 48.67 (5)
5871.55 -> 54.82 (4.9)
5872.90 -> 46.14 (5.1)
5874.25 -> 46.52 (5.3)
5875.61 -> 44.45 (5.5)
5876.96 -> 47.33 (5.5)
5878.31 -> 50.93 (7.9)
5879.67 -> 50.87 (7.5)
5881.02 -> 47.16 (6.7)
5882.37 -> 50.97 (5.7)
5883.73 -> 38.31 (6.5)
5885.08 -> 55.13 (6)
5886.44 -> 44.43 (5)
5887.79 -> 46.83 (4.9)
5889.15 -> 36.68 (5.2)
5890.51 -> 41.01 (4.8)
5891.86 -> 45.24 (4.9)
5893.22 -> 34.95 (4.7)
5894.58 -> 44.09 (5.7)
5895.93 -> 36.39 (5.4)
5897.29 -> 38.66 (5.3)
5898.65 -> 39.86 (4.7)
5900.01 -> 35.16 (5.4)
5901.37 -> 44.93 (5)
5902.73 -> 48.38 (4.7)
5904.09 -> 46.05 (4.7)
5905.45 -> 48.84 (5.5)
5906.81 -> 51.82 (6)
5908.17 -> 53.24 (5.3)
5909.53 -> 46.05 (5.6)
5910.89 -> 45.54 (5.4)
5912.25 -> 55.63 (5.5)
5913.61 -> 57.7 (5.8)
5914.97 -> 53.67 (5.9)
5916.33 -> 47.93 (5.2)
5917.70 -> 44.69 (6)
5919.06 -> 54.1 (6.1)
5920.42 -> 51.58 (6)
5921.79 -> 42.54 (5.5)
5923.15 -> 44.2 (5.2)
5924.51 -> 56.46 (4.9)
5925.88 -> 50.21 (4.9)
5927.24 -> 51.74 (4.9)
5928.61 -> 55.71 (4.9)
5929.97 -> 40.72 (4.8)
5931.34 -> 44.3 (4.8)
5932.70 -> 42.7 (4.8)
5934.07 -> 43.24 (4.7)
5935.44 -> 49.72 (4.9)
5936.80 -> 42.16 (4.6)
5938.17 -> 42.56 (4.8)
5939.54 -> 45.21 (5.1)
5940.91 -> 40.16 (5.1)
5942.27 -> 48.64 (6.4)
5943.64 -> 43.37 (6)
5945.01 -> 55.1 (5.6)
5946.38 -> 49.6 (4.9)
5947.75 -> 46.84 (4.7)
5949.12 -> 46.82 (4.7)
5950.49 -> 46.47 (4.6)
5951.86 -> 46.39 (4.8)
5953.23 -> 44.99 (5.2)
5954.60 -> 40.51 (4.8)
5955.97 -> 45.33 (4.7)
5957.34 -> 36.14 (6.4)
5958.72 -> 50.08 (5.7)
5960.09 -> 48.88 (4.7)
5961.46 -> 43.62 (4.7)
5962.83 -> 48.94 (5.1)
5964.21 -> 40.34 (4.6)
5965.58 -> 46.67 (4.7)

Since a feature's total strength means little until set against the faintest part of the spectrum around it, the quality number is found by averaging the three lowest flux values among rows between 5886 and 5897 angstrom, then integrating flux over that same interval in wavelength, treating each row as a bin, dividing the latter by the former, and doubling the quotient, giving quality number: 25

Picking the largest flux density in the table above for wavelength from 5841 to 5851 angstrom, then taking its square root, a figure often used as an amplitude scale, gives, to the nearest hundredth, 7.40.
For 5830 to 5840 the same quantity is 7.01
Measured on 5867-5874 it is 7.40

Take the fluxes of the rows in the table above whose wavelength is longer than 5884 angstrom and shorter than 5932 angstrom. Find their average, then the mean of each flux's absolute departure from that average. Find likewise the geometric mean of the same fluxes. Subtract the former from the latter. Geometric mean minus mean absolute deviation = 41.0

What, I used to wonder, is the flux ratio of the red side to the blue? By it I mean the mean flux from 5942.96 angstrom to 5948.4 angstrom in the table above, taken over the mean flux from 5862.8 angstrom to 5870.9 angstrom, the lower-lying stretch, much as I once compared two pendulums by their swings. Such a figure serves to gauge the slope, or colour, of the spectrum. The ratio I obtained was 1.06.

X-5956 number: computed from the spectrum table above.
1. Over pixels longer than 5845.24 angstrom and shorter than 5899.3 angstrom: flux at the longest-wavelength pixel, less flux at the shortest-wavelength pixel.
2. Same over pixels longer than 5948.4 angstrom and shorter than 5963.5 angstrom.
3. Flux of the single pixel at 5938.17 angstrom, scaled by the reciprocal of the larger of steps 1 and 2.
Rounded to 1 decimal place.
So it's 20.1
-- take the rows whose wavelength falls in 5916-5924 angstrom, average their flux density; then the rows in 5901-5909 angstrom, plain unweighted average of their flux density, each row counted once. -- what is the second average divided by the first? 1.03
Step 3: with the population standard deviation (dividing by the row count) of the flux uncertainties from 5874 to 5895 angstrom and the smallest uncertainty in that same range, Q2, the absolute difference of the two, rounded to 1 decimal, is 3.8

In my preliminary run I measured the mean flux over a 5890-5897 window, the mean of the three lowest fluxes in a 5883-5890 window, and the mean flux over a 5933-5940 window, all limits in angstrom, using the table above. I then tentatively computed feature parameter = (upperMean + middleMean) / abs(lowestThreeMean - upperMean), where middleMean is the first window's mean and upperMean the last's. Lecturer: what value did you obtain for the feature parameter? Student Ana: 18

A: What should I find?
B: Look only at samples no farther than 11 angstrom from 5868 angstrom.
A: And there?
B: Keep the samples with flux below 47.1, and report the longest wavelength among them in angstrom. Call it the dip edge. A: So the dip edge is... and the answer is 5875.61 angstrom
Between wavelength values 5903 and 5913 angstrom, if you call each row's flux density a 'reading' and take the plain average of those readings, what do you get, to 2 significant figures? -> 50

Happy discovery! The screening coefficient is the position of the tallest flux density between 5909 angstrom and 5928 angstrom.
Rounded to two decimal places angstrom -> 5913.61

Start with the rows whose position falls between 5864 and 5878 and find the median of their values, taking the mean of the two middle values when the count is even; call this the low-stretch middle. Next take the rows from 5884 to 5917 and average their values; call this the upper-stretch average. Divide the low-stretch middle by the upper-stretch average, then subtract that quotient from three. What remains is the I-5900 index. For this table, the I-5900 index 1.97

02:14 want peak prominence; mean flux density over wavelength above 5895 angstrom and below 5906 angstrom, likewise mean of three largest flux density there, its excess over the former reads 5.5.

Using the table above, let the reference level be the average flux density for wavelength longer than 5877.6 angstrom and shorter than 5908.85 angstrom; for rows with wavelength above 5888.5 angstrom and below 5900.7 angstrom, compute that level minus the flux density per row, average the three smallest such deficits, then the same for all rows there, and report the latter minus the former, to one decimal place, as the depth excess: 4.3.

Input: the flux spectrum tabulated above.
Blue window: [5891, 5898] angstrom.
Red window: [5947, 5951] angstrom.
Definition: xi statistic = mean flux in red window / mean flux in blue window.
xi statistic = 1.17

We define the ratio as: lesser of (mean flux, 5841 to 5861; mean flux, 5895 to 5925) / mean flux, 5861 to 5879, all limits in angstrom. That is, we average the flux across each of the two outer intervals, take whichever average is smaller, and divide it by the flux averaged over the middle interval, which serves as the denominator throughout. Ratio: 1.00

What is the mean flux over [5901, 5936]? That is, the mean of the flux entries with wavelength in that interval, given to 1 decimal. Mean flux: 48.9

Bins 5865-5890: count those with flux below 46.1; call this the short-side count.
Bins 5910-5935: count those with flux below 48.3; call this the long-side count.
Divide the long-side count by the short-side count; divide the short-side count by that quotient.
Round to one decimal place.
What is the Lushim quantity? 2.8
